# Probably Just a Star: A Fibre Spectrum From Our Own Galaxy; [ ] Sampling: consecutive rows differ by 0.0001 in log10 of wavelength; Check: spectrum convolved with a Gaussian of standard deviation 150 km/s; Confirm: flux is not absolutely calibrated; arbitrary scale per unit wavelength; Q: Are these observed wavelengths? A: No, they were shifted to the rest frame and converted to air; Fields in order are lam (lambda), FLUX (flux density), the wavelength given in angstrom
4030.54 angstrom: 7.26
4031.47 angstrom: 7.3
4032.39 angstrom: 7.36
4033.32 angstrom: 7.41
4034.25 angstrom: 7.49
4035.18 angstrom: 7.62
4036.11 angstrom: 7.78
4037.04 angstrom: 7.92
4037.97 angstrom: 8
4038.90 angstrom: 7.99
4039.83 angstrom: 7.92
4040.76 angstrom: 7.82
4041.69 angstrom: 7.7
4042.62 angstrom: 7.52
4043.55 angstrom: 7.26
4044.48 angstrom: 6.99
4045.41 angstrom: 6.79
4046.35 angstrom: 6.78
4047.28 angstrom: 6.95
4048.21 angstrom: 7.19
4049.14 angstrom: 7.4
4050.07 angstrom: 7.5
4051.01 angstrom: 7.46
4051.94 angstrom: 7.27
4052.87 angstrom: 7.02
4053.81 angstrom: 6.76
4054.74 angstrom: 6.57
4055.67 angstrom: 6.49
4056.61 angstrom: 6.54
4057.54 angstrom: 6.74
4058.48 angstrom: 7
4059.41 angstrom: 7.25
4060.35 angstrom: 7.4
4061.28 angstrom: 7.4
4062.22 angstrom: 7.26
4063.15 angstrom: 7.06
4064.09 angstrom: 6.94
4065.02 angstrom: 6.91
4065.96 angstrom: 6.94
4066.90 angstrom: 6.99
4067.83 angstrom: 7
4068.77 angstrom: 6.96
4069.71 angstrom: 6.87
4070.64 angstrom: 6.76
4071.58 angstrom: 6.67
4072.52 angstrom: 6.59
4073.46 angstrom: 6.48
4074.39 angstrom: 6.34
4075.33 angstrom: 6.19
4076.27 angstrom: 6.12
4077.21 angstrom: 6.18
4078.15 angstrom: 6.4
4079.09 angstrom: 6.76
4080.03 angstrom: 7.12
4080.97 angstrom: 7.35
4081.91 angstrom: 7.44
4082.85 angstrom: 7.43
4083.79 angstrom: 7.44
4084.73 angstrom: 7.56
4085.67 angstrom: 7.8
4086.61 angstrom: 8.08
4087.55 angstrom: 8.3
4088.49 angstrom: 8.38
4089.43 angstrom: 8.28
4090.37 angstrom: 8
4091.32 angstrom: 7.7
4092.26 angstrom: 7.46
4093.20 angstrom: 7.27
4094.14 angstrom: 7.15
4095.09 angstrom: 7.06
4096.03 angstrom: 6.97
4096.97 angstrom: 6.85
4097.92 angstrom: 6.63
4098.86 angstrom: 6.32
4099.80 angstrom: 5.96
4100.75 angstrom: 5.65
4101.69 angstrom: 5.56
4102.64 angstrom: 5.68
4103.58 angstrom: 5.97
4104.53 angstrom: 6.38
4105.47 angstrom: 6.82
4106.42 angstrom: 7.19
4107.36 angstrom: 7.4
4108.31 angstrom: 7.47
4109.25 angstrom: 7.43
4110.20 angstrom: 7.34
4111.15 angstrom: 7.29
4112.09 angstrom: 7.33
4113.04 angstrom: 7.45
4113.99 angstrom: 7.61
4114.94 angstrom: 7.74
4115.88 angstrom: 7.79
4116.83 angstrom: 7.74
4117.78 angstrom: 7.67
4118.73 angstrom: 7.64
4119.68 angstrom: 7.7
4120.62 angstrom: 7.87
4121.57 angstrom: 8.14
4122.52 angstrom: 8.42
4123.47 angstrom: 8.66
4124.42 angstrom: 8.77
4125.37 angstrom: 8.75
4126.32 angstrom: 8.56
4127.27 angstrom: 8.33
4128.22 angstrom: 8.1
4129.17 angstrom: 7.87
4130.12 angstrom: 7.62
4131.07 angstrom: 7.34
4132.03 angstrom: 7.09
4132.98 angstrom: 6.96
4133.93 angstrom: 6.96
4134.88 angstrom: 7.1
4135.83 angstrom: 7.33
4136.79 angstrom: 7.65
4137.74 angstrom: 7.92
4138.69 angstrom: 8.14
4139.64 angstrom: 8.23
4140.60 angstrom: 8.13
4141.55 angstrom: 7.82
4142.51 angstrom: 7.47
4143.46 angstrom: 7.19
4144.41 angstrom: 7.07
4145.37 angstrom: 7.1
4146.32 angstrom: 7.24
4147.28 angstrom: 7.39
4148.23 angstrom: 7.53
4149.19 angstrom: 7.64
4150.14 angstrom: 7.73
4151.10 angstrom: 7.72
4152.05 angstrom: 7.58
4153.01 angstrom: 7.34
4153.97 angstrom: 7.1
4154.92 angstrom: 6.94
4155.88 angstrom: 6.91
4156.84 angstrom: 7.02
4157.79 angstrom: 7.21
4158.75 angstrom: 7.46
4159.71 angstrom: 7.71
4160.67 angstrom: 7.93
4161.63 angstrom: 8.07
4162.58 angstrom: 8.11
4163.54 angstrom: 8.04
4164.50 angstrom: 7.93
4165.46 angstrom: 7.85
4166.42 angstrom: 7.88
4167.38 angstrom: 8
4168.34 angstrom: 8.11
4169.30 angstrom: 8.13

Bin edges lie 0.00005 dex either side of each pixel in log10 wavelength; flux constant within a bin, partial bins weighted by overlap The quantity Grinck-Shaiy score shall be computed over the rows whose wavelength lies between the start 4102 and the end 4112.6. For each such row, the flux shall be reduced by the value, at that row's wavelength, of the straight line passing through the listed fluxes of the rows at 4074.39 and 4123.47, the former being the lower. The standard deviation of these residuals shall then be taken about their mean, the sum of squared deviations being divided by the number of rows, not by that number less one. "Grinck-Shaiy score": 0.50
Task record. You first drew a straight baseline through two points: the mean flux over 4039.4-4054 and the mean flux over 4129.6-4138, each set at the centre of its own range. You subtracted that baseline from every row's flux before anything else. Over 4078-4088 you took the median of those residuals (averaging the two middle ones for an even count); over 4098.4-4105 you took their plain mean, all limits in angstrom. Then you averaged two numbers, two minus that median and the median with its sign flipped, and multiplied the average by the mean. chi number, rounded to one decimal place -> -1.2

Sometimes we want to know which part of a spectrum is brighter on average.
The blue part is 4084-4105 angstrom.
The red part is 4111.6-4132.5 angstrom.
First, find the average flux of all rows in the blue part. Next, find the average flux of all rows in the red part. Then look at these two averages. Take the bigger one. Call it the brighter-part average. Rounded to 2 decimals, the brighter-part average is 7.92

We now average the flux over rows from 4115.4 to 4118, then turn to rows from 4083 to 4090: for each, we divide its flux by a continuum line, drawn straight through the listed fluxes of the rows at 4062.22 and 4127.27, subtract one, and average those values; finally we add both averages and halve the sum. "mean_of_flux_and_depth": 3.9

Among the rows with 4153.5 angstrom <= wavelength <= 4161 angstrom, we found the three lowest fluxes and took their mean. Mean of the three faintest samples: 6.96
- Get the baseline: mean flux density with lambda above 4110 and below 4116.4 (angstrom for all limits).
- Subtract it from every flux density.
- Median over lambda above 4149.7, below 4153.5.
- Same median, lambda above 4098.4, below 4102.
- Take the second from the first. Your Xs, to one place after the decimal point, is 1.8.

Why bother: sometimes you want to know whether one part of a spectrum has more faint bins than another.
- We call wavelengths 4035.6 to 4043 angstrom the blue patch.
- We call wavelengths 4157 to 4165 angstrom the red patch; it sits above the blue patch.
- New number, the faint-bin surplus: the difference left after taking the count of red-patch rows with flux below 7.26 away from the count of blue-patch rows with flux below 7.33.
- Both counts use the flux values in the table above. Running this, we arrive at -1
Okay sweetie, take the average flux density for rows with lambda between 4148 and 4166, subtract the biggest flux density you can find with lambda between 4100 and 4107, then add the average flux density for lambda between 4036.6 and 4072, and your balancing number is 7.5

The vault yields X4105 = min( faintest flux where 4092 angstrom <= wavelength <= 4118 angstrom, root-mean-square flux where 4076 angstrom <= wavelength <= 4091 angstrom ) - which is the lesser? 5.6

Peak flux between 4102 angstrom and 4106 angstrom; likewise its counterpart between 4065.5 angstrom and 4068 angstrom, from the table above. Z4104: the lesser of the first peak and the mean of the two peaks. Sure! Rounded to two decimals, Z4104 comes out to 6.82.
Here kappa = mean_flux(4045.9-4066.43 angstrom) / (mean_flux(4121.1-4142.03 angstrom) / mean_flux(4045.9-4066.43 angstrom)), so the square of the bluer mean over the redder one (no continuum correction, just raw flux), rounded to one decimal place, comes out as 6.3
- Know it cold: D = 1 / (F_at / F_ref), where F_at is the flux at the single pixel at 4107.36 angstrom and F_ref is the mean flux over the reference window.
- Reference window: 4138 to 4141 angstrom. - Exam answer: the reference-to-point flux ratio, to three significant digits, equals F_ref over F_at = 1.10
